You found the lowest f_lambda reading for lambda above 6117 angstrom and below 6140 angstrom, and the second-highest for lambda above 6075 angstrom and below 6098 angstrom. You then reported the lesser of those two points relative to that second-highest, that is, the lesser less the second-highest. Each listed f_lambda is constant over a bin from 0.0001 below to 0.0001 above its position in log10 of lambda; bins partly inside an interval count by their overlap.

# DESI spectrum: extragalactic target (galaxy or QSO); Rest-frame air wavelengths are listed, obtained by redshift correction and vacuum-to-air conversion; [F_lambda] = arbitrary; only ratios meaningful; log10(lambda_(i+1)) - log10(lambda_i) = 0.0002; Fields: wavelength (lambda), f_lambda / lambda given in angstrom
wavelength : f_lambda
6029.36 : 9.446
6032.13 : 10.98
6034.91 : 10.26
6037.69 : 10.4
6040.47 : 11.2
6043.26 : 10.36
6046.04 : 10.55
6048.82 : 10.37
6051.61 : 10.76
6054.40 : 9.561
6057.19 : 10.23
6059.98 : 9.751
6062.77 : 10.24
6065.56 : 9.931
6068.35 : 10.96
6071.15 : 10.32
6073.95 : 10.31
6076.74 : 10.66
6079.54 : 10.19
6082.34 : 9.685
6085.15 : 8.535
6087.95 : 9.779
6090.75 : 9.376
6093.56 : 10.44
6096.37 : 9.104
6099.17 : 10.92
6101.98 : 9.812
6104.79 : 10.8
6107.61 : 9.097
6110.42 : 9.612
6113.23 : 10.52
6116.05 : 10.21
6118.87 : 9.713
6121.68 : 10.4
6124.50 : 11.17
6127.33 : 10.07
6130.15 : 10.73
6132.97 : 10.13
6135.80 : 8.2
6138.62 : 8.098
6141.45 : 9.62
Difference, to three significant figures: -2.34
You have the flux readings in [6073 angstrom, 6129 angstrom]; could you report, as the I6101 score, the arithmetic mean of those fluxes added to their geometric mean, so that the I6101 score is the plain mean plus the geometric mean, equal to 20.0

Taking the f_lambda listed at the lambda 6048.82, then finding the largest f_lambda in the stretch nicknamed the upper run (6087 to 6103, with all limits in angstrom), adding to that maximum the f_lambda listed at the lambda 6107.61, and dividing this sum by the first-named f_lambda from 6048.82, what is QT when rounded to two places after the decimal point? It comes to 1.93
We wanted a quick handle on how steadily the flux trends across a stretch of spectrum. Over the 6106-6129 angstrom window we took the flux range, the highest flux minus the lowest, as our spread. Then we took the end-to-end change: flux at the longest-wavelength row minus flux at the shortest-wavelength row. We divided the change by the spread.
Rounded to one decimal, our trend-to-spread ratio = 0.5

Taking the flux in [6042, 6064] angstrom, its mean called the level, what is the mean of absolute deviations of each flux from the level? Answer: 0.3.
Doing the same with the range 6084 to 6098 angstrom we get 0.5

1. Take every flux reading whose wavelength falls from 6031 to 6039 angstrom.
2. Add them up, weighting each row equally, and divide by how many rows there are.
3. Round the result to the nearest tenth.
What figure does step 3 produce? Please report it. 10.5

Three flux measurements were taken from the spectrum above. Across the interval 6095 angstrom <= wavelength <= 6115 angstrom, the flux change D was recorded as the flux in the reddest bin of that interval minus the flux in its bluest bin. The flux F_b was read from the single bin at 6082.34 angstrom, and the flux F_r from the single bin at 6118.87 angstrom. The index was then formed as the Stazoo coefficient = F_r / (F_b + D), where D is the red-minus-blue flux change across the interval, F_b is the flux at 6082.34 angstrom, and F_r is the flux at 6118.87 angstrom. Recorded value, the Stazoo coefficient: 0.87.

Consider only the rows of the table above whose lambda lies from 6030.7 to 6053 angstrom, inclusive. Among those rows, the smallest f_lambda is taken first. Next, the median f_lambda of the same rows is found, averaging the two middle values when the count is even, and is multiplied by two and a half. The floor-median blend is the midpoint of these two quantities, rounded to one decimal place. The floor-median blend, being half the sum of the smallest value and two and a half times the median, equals 18.2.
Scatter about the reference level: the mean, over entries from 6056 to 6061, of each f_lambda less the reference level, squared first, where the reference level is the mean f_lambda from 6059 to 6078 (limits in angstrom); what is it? 0.16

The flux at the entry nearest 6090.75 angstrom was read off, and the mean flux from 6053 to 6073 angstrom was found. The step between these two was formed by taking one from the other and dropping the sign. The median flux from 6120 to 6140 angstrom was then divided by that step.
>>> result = 13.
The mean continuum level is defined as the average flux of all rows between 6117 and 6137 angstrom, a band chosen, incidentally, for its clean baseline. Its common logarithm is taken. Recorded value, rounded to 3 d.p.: 1.003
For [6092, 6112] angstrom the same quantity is 0.999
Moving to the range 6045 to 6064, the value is 1.009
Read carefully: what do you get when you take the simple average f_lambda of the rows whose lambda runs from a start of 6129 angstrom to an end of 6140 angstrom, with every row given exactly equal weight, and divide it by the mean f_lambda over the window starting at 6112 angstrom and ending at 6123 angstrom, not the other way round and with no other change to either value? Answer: 0.91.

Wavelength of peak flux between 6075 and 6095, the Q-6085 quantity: 6076.74 angstrom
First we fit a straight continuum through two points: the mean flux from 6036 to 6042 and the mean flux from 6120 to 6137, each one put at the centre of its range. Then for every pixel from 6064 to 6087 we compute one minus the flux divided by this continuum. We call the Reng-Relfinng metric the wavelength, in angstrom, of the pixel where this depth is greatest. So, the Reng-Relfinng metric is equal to 6085.15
